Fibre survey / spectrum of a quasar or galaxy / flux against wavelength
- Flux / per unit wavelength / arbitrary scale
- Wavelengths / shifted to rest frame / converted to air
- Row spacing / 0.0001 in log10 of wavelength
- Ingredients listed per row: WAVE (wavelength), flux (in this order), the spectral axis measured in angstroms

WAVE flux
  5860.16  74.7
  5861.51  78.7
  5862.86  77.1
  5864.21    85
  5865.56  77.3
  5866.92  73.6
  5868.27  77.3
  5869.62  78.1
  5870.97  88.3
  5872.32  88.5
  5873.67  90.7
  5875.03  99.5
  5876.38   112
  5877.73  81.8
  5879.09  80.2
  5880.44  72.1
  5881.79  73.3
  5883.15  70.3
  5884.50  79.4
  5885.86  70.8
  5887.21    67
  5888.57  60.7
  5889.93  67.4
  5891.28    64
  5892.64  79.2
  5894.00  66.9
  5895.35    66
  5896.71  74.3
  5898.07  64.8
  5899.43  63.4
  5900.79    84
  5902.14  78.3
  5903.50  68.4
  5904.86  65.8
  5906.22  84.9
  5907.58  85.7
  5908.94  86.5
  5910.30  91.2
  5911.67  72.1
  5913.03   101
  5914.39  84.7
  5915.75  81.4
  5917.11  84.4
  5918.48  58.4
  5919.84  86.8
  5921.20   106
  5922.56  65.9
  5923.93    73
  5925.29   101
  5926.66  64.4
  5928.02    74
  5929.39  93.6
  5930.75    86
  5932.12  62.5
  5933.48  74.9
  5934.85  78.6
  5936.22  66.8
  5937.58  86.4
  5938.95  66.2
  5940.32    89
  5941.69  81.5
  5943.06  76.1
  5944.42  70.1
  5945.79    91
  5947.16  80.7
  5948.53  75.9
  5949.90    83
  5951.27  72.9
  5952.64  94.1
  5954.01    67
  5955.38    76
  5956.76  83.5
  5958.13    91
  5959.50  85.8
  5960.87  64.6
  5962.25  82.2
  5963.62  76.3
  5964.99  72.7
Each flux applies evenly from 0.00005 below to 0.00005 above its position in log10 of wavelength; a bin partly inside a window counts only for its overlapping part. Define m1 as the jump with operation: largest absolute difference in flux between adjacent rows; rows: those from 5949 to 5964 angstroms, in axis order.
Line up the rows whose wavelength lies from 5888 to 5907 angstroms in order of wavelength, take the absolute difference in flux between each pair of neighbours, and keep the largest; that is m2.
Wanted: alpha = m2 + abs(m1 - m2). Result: 27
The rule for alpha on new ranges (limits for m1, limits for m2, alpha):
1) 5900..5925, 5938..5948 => 40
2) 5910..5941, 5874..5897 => 40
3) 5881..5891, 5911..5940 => 71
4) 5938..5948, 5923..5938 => 50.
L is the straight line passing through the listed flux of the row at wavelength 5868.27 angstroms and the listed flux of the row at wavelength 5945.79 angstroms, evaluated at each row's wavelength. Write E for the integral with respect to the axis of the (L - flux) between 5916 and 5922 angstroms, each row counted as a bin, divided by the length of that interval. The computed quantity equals 3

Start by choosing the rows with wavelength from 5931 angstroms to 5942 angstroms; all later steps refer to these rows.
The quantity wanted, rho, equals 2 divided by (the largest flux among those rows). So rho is 0.0225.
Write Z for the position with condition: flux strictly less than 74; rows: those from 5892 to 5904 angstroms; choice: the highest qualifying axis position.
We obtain 5903.50 angstroms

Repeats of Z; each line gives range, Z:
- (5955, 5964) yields 5960.87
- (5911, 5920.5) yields 5918.48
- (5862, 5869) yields 5866.92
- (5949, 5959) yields 5954.01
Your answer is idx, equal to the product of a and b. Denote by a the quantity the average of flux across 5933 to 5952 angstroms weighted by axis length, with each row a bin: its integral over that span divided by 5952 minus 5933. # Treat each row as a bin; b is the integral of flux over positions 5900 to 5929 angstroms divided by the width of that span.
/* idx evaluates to 6323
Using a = 78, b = 80.9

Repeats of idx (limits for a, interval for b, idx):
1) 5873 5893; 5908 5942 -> 6279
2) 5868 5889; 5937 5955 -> 6428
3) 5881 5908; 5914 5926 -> 5894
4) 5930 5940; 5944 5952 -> 5960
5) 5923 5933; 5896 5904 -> 5695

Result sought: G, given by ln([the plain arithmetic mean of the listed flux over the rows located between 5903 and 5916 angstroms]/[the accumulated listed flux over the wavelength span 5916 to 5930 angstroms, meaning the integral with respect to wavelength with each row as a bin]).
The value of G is -2.62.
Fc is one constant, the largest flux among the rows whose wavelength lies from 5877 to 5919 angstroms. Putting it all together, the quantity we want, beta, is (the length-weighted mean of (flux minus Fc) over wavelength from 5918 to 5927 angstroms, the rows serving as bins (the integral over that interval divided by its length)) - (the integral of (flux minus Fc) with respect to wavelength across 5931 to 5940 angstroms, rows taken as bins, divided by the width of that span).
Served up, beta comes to 7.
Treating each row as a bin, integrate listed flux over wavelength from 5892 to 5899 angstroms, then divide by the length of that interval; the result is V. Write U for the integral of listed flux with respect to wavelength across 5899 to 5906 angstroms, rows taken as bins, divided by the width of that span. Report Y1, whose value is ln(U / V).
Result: 0.05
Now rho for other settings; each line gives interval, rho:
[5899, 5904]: 0.0238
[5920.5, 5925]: 0.0189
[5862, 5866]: 0.0235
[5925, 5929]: 0.0198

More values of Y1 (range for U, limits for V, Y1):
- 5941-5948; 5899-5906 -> 0.09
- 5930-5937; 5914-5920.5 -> -0.06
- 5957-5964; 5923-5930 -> 0.00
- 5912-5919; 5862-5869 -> 0.05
